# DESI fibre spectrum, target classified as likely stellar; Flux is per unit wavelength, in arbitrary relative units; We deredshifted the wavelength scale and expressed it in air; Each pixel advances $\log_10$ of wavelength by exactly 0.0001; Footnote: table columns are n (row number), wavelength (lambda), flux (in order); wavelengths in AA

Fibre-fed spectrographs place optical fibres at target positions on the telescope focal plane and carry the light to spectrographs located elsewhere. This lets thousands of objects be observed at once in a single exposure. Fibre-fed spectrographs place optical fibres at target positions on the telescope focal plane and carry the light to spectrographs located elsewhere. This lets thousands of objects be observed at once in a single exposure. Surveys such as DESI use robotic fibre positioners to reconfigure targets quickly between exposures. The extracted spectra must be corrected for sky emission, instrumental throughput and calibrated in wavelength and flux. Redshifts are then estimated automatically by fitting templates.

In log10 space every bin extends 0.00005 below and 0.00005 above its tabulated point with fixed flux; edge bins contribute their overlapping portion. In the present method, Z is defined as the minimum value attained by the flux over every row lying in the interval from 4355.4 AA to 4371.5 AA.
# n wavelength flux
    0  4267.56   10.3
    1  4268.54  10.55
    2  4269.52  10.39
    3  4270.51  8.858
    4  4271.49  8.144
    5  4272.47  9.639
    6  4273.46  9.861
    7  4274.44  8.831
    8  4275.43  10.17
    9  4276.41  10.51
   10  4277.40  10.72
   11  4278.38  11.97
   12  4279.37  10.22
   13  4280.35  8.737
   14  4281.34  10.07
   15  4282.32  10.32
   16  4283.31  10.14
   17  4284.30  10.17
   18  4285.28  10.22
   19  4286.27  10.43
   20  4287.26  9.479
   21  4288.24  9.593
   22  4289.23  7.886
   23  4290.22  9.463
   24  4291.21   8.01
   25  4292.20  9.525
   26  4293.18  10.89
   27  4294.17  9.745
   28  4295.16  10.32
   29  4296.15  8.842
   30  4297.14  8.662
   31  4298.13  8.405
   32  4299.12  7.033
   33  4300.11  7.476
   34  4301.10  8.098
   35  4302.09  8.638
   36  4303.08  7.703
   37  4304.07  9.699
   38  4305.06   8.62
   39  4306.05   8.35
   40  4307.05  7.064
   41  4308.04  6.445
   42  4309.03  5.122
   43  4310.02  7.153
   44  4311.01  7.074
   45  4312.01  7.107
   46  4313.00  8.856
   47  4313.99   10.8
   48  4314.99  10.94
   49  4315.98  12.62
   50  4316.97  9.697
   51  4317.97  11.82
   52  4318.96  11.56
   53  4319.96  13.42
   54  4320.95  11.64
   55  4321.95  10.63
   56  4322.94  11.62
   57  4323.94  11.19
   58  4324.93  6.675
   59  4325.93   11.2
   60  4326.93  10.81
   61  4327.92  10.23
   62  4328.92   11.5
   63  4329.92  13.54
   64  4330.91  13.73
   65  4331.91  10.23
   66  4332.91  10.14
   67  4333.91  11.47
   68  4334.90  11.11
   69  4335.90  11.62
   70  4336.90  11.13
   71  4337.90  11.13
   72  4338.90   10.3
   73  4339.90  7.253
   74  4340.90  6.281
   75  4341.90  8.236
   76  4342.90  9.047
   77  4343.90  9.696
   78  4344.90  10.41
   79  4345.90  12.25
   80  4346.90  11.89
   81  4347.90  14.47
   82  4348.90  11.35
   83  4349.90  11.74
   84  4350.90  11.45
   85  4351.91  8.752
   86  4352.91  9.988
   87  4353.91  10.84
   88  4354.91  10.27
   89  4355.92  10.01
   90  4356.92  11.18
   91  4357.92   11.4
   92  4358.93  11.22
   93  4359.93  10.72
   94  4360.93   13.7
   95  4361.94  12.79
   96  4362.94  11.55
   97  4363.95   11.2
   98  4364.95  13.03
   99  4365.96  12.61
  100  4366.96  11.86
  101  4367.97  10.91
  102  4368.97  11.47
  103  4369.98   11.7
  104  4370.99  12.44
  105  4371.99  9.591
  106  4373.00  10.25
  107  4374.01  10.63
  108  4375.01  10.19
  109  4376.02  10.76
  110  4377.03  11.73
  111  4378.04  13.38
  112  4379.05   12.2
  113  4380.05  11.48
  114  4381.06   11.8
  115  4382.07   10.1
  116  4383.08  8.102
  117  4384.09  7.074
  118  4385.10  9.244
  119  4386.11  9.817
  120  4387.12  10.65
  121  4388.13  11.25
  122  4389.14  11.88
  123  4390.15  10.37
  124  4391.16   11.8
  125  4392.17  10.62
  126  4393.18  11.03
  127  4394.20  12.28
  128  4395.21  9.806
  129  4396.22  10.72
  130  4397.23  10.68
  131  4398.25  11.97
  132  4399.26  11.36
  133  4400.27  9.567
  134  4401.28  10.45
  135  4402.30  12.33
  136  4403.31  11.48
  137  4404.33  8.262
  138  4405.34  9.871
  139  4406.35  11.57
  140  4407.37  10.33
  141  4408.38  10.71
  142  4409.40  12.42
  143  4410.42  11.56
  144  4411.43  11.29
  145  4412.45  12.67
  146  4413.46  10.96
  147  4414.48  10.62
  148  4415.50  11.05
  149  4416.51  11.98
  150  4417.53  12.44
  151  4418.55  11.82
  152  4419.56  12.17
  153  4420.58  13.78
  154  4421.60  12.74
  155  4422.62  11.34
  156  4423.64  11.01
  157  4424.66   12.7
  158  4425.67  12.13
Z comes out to 10.01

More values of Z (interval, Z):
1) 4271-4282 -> 8.144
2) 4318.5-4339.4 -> 6.675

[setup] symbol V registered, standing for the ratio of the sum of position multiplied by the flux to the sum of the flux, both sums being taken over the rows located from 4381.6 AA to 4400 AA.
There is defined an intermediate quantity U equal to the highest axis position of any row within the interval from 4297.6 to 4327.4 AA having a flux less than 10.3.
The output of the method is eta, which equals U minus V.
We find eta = -66.1 AA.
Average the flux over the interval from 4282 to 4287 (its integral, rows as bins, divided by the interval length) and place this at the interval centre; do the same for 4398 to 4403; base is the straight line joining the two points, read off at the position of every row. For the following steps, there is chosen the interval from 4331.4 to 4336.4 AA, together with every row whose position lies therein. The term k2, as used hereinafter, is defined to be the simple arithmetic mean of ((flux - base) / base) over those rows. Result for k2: 0.03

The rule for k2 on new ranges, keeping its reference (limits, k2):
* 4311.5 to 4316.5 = -0.04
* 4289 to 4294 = -0.11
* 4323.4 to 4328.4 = -0.05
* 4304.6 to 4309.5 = -0.31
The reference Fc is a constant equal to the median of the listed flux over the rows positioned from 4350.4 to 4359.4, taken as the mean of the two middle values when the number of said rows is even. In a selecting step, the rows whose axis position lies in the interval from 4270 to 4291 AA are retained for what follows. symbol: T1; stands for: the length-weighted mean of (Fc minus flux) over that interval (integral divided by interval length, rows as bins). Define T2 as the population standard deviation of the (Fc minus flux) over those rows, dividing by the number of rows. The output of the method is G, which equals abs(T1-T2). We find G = 0.2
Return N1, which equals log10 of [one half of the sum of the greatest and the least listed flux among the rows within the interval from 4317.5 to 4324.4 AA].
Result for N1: 1.08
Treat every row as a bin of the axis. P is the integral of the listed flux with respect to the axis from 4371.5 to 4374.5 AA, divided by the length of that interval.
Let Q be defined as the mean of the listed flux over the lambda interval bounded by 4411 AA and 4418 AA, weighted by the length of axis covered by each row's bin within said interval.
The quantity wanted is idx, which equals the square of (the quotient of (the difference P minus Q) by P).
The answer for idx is 0.02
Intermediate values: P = 10.1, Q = 11.6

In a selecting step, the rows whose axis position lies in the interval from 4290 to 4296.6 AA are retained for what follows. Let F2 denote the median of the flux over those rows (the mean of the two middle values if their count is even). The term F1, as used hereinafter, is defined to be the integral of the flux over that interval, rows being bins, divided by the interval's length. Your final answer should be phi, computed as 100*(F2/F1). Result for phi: 100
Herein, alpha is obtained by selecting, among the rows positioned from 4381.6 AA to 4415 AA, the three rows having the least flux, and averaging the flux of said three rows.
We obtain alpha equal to 7.8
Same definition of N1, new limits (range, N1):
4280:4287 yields 0.98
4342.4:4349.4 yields 1.07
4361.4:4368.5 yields 1.08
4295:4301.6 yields 0.94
